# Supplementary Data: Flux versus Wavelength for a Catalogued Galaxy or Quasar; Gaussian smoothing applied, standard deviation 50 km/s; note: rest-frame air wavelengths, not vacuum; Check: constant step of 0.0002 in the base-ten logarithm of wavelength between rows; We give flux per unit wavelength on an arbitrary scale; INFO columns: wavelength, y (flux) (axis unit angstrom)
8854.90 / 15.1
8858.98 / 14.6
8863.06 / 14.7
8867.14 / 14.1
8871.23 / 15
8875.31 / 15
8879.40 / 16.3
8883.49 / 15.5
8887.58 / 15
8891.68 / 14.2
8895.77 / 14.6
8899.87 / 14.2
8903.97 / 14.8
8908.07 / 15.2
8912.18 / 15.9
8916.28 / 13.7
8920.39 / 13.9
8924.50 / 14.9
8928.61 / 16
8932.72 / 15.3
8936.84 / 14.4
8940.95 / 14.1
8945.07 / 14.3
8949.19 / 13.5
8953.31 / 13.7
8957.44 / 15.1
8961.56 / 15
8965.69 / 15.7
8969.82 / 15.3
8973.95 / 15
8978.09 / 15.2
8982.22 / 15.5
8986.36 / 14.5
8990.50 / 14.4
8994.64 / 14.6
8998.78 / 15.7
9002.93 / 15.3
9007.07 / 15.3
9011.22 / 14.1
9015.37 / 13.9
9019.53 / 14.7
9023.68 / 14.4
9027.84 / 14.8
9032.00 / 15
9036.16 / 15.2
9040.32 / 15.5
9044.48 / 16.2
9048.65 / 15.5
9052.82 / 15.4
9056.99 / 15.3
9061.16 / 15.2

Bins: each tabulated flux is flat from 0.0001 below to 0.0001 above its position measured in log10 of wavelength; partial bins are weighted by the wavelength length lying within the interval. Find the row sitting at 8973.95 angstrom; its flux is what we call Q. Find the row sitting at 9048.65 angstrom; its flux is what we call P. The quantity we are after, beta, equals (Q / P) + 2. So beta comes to 2.97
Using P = 15.5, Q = 15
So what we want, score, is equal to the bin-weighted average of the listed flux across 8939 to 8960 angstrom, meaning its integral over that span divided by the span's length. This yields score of 14.2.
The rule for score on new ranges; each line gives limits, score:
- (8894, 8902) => 14.4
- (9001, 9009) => 15.3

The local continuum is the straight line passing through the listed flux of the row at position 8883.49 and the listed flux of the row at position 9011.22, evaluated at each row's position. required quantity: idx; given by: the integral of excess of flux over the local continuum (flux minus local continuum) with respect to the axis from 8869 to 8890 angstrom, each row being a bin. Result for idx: -5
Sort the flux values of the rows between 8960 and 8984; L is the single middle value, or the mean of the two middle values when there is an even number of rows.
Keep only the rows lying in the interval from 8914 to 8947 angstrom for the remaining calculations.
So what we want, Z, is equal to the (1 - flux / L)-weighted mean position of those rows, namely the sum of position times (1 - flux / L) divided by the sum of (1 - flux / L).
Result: 8929.5 angstrom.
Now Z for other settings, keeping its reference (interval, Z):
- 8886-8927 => 8906.7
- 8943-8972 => 8948.8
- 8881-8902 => 8896.1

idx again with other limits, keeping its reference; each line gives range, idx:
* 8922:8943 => -1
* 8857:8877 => -20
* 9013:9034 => 12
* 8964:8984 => 16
